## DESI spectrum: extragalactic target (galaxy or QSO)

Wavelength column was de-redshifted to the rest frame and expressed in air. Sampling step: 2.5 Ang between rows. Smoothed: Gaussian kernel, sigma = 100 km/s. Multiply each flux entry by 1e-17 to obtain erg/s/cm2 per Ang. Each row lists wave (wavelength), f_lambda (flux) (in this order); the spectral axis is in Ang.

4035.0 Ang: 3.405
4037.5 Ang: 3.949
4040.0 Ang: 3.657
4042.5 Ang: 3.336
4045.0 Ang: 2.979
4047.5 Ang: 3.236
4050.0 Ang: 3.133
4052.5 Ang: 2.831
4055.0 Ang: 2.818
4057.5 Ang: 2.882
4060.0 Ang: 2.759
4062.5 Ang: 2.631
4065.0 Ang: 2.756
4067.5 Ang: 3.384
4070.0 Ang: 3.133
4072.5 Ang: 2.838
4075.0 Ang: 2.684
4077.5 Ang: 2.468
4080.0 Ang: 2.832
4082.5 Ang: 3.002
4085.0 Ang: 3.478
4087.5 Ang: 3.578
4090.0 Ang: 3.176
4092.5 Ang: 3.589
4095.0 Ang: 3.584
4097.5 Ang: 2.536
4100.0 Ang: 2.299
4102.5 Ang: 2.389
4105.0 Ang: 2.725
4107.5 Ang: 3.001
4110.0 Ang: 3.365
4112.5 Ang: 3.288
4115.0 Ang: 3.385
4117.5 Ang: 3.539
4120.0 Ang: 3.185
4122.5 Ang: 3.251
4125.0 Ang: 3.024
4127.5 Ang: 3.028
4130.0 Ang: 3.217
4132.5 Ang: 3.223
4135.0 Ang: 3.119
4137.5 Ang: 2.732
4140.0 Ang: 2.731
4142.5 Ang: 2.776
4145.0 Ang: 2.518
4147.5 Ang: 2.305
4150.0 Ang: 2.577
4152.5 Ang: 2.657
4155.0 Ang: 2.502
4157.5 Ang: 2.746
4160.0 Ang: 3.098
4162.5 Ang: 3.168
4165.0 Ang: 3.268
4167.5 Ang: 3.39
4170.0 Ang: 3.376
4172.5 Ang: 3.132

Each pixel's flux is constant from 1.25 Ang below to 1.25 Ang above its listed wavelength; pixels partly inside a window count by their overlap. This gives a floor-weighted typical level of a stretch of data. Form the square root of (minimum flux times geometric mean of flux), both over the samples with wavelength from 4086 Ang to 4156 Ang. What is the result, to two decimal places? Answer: 2.60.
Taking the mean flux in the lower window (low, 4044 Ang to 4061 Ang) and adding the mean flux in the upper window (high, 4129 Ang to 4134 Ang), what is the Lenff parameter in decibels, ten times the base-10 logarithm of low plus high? 7.90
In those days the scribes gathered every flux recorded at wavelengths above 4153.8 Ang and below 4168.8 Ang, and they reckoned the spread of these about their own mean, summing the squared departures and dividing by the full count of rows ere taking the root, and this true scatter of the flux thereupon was 0.31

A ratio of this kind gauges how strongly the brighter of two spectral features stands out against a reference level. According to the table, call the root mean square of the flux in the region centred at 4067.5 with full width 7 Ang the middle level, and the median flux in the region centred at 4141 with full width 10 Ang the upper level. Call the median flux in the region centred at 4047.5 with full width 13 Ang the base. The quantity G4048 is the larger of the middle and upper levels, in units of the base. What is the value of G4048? 0.99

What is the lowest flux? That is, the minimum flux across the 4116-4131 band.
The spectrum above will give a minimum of 3.024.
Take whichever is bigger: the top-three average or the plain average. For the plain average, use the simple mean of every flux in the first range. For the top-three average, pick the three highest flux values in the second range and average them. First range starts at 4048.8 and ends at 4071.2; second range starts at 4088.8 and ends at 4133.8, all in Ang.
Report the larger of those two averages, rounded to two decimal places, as 3.57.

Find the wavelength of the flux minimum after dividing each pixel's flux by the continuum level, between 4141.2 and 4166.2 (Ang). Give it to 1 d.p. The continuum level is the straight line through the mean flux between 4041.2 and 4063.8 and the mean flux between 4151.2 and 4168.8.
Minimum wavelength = 4147.5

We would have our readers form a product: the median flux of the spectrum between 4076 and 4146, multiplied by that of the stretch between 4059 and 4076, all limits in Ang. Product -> 8.48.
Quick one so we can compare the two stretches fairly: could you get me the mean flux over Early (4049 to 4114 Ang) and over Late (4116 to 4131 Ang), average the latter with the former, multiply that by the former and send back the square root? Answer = 3.03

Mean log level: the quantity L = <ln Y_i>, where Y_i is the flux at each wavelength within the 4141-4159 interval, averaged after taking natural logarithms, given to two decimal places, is 0.95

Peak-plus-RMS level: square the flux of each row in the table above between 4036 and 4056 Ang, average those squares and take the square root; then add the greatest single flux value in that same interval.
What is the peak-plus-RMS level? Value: 7.2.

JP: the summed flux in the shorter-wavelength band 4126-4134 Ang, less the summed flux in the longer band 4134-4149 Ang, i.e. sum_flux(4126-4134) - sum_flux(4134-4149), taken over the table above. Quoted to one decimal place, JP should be -6.7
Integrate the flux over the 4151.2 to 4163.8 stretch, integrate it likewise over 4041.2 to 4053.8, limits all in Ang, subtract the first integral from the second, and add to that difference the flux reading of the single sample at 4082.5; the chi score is 6.4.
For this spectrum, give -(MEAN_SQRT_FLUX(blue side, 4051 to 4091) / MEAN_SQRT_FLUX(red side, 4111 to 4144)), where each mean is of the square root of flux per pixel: -0.97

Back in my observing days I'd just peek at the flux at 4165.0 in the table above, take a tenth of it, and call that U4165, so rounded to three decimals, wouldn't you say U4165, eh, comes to 0.327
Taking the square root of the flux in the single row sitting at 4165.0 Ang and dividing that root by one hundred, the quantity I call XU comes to 0.0181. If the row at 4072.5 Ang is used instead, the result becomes 0.0168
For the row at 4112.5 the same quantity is 0.0181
